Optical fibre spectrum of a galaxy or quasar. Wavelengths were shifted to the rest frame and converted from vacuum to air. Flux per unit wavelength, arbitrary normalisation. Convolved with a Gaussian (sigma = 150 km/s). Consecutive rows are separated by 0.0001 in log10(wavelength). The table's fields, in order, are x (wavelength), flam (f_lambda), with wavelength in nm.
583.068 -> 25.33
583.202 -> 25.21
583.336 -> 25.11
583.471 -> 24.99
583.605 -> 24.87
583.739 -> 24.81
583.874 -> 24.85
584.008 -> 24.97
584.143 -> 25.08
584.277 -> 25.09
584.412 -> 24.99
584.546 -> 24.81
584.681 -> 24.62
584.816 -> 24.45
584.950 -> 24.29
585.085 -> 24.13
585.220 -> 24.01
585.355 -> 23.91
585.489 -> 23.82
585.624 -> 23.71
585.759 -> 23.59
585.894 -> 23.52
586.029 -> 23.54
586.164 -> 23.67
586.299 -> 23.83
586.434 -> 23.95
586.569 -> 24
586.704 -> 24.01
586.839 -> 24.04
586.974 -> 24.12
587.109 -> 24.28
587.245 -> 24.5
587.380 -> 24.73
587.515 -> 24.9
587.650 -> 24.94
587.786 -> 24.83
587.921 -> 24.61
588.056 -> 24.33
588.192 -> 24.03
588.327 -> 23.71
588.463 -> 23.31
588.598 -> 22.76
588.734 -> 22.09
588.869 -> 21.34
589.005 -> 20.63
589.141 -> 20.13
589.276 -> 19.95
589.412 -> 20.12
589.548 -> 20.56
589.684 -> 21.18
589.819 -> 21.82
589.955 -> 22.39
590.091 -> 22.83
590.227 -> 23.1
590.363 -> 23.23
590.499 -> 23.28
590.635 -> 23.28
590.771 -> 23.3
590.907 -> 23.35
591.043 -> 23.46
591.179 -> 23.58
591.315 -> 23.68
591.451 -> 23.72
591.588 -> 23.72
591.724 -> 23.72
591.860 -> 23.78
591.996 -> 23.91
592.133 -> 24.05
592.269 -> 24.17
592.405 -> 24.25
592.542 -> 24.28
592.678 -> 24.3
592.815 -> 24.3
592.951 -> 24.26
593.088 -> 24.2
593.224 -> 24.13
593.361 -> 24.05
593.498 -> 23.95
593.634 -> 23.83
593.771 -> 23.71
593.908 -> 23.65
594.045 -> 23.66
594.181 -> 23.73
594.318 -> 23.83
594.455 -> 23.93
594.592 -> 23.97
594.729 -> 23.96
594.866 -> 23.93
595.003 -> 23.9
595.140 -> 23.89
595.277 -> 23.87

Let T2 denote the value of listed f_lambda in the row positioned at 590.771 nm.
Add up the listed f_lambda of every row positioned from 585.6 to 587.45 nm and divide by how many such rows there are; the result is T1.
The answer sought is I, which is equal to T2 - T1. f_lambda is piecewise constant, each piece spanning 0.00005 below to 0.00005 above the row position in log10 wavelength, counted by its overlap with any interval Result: -0.7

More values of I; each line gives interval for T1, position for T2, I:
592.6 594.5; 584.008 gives 1.0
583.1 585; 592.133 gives -0.8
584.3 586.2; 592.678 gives 0.2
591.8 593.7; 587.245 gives 0.4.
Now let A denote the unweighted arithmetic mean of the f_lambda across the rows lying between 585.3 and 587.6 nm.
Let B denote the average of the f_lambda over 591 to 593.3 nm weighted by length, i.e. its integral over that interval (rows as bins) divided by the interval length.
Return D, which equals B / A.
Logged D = 1.00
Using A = 24.0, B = 24.0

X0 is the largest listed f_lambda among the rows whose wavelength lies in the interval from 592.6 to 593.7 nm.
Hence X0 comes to 24.3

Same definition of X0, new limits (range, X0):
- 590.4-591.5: 23.72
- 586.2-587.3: 24.5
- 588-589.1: 24.33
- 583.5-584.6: 25.09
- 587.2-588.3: 24.94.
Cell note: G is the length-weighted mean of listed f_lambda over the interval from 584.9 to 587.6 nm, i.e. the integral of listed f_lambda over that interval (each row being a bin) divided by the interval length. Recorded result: 24.0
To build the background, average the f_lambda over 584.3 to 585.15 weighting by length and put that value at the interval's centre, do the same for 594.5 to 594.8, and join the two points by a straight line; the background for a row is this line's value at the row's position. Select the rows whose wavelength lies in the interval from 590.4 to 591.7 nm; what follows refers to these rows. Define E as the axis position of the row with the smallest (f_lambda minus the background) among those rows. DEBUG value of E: 590.499 nm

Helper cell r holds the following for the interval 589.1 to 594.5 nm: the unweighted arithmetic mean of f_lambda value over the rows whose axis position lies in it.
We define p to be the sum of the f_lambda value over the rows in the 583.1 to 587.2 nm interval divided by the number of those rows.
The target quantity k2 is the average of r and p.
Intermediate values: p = 24.3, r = 23.26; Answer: 23.8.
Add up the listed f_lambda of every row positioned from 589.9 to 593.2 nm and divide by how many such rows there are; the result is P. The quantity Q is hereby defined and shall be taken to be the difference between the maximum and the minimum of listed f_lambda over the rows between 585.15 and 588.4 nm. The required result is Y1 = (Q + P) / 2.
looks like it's 12.5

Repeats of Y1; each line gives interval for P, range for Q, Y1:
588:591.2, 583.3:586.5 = 12.0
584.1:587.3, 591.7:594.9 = 12.4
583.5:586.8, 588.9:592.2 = 14.2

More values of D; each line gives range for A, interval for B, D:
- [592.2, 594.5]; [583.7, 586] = 1.01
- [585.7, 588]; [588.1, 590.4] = 0.91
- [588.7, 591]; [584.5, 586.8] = 1.09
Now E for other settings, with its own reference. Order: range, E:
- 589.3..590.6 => 589.412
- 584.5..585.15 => 585.085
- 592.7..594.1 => 593.908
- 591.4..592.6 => 591.451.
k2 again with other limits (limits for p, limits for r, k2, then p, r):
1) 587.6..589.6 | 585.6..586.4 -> 23.1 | 22.5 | 23.64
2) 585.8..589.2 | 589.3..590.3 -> 22.7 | 23.6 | 21.71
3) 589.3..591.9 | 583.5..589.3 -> 23.4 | 22.8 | 23.85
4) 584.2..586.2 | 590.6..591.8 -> 23.8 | 24.1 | 23.53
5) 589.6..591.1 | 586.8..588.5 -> 23.6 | 22.8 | 24.33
